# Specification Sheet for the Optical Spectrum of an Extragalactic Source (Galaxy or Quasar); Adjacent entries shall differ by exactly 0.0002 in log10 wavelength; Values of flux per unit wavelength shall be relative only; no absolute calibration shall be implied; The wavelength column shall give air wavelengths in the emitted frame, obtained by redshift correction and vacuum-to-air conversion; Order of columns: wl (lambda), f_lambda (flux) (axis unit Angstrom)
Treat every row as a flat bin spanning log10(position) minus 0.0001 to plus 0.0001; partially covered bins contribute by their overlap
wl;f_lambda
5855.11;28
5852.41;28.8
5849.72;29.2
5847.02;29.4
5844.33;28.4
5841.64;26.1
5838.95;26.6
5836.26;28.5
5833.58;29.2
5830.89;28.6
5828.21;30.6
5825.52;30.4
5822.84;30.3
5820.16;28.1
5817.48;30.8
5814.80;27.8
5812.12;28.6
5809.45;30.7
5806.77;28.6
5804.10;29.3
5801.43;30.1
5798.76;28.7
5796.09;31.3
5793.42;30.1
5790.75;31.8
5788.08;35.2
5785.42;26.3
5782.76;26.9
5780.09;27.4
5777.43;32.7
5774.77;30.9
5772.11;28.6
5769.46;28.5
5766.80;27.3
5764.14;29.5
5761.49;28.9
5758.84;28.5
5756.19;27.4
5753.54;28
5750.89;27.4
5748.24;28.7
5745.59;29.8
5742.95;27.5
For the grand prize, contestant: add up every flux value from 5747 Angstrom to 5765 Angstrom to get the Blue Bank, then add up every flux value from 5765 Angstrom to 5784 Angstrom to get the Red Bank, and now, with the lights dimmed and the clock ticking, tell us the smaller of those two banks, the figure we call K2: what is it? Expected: 198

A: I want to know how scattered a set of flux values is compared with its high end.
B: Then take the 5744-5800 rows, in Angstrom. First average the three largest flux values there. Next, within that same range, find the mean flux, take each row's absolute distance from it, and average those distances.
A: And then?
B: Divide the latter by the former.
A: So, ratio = 0.050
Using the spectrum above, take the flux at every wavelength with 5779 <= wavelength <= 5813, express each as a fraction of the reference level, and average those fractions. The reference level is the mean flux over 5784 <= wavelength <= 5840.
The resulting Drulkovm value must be 1.00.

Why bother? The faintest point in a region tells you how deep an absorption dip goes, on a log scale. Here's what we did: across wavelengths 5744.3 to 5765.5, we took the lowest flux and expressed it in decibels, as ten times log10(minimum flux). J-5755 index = 14.4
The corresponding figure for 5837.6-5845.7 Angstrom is 14.2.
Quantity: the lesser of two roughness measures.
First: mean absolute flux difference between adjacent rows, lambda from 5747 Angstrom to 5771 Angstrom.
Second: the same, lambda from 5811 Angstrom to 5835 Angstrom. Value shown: 1.00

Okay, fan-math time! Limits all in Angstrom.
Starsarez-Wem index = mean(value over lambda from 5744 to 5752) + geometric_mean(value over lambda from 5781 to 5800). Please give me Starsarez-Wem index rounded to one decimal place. 58.5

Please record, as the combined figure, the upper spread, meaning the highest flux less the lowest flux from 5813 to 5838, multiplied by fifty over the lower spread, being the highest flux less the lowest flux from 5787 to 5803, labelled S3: 23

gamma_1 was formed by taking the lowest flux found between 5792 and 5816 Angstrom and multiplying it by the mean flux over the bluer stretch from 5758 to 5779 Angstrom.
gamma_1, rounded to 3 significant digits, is 816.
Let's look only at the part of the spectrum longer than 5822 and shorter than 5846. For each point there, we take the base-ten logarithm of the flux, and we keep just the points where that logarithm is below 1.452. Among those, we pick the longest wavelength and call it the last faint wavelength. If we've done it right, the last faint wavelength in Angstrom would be 5841.64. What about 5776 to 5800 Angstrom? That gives 5785.42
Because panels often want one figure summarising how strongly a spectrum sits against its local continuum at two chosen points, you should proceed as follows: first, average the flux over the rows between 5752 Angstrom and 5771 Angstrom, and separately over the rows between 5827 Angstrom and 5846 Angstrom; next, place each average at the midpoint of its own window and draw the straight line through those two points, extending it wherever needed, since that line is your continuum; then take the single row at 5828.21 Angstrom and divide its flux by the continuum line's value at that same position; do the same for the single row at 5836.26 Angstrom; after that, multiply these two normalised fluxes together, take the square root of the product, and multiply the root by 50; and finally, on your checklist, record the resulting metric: 52.2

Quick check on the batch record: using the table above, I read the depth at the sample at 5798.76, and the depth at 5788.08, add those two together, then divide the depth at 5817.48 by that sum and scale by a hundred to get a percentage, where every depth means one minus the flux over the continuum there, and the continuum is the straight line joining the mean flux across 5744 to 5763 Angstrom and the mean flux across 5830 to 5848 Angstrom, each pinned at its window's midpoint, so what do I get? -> 36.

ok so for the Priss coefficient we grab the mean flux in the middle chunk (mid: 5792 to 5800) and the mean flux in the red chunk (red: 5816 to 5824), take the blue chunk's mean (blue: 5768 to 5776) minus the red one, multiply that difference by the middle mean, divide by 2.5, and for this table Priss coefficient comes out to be -5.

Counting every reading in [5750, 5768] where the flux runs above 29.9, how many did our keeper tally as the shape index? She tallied 0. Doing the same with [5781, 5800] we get 4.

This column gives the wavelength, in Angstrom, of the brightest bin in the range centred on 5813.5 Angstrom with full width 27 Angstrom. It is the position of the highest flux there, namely 5817.48 Angstrom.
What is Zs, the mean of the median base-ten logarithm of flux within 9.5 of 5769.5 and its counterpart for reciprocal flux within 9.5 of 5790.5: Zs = 0.747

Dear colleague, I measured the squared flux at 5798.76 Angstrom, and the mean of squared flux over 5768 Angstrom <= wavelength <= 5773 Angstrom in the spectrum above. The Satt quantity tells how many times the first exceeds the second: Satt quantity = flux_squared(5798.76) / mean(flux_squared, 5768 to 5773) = 1.01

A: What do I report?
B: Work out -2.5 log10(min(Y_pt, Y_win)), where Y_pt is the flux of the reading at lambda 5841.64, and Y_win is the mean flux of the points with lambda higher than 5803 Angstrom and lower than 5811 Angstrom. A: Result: -3.54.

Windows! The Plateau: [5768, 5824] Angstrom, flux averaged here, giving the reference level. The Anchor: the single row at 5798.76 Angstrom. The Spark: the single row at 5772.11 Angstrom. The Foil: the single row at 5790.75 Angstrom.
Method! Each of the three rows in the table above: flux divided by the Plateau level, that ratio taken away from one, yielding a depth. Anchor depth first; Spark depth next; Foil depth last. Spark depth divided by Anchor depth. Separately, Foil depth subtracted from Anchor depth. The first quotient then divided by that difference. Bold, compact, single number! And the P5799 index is 11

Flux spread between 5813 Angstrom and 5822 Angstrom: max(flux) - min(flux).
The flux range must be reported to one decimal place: 3.0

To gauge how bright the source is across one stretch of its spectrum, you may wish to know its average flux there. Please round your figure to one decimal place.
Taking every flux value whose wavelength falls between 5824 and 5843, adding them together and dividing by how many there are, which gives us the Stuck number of 28.6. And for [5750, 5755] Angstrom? 27.7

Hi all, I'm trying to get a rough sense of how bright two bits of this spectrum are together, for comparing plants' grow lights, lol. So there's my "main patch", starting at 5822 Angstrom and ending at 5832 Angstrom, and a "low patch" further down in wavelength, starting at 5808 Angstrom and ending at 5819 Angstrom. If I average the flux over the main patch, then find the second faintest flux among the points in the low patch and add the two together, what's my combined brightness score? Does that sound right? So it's 58.6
